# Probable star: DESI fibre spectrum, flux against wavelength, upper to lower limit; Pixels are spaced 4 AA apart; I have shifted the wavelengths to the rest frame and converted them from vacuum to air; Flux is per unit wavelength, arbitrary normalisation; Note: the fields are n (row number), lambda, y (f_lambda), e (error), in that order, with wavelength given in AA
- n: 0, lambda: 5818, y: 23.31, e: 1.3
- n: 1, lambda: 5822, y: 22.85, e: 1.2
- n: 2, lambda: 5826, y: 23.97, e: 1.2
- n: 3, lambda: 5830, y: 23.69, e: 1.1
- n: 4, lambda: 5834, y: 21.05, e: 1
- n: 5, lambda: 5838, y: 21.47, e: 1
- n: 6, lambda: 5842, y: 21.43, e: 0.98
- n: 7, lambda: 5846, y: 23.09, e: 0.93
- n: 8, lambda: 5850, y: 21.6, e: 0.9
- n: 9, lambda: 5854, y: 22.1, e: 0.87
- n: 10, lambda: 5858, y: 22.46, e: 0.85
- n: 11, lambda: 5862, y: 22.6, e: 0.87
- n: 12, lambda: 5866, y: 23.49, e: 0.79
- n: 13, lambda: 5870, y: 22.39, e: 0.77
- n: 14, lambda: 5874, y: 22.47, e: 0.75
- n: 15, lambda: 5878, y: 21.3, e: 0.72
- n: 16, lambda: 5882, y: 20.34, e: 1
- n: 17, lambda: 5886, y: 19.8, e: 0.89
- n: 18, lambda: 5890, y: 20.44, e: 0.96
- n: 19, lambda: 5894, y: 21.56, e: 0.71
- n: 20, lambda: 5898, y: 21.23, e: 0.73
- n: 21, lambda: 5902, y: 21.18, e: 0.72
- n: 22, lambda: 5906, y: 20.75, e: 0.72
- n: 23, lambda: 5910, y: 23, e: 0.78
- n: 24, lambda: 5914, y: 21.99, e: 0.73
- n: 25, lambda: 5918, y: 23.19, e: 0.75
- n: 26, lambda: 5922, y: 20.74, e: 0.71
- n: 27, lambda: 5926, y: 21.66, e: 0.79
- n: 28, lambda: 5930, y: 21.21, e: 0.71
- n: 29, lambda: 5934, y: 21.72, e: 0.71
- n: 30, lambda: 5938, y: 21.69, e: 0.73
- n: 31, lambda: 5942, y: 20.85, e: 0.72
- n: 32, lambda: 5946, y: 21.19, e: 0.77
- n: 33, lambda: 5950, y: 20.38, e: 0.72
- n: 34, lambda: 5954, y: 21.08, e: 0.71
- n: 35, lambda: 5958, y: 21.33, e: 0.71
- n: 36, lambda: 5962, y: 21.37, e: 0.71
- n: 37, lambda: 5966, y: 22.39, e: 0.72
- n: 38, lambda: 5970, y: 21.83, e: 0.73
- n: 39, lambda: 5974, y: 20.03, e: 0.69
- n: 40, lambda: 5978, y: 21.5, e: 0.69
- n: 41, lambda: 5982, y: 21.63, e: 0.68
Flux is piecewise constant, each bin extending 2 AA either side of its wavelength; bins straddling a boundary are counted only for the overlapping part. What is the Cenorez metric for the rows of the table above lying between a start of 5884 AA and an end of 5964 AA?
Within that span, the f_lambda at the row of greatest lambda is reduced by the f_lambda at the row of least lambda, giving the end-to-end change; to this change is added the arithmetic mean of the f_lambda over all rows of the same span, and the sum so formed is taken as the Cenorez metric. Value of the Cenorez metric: 22.9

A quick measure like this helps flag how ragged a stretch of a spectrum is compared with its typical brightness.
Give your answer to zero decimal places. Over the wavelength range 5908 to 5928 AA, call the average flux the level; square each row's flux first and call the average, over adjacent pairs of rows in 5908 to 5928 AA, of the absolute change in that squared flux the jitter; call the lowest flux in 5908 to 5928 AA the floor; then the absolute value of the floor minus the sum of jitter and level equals 63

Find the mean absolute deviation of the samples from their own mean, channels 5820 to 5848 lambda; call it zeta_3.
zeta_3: 1.0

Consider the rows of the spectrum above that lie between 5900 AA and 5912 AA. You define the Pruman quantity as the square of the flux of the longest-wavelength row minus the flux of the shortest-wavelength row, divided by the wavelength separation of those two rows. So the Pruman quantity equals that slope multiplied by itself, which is 0.052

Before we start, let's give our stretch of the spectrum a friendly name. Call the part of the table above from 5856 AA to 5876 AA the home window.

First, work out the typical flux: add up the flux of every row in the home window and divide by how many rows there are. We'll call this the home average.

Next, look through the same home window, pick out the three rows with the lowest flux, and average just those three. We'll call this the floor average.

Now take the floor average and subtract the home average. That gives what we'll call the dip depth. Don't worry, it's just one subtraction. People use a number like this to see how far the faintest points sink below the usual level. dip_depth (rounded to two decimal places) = -0.24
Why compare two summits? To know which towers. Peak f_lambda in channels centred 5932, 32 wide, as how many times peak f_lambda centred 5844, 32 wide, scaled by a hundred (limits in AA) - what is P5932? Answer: 97.9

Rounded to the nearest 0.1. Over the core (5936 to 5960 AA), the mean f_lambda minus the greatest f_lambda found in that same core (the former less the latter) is -0.6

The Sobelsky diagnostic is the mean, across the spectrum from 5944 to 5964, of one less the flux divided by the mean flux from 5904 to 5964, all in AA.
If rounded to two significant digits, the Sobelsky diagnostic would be 0.019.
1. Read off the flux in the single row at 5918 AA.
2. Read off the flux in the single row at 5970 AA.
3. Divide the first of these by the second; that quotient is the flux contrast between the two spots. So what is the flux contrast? 1.06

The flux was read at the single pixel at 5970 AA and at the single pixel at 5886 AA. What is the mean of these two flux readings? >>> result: 20.8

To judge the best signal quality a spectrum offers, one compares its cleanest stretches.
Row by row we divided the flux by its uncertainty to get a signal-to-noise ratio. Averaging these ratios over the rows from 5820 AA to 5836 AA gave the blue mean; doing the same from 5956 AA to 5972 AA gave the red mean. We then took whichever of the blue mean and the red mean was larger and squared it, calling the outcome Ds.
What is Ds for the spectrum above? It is 917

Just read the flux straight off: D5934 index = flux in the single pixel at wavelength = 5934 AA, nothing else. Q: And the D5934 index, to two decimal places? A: 21.72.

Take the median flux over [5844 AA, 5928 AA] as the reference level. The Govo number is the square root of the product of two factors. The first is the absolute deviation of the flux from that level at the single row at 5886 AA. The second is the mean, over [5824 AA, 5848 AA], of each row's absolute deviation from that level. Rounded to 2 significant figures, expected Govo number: 1.5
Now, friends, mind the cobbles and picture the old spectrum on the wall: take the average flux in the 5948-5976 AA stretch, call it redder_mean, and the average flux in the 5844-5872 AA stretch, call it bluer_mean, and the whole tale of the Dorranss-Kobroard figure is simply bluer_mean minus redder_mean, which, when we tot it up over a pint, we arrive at 1.3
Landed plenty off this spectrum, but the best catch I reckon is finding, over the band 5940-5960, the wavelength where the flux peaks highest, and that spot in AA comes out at 5958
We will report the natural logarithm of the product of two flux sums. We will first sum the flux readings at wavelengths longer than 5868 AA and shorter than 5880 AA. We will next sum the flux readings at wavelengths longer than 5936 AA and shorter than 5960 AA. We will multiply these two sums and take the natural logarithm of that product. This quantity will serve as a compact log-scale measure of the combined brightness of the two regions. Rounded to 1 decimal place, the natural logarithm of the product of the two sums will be 9.0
